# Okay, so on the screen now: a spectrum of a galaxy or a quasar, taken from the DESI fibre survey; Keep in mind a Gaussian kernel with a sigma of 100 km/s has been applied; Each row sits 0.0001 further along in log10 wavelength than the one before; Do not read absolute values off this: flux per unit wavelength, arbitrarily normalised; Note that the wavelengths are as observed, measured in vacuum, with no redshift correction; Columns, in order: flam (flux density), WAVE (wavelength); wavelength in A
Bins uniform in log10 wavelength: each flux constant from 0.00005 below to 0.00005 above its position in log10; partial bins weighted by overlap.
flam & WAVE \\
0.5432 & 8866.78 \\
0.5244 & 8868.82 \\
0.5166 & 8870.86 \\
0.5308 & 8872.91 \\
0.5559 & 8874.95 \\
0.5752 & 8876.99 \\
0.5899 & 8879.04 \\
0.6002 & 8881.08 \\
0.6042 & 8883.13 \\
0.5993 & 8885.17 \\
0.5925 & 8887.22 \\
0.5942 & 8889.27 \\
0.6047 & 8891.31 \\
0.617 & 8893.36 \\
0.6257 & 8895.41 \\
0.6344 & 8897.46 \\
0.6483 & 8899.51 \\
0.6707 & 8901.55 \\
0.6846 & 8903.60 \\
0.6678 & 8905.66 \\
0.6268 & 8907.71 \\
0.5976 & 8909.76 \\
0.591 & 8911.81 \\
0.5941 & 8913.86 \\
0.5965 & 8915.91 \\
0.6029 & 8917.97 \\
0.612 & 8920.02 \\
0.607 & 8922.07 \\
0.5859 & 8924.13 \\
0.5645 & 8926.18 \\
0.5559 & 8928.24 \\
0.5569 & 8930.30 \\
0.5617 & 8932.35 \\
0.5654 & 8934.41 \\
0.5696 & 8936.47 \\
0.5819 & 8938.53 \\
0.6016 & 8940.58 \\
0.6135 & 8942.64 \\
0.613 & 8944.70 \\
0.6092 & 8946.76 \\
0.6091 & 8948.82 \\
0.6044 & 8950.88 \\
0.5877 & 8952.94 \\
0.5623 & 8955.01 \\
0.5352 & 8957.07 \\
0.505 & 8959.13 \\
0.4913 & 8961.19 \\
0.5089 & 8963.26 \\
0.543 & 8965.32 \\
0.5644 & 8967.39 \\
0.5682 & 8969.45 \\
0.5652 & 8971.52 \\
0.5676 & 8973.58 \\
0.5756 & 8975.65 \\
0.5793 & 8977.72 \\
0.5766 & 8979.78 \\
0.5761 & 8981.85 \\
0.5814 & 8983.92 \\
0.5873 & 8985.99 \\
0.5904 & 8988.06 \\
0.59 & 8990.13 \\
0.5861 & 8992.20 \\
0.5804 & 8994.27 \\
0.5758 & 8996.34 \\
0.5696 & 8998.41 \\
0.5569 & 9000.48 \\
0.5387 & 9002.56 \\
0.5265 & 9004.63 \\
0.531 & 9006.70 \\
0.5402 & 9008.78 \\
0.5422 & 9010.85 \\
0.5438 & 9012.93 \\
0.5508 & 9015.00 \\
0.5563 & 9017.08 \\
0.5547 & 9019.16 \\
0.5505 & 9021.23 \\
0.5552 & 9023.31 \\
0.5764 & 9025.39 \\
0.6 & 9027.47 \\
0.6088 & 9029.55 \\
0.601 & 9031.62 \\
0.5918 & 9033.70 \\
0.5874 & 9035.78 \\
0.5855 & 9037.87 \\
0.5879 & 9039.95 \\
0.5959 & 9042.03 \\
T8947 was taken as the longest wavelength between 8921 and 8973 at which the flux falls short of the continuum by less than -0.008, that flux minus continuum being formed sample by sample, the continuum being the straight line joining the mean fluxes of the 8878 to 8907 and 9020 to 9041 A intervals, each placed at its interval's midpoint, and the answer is 8971.52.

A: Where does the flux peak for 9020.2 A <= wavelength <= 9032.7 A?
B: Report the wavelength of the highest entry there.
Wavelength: 9029.55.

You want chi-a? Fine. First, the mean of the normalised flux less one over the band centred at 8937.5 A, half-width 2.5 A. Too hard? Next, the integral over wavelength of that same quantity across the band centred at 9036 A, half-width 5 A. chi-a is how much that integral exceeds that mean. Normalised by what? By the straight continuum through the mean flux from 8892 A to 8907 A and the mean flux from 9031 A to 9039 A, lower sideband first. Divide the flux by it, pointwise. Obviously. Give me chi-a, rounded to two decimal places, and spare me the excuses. 0.09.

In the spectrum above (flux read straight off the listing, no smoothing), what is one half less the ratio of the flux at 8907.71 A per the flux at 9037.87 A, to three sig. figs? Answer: -0.571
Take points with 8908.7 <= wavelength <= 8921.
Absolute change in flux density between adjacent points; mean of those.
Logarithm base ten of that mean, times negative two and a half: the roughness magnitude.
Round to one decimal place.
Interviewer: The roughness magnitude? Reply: 5.6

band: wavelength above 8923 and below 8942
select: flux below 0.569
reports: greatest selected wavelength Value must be 8934.41 A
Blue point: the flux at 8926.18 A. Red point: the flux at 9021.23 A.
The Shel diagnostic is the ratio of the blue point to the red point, 1.03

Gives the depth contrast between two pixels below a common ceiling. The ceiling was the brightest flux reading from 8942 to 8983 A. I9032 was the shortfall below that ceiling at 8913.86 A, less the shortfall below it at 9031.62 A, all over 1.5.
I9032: 0.005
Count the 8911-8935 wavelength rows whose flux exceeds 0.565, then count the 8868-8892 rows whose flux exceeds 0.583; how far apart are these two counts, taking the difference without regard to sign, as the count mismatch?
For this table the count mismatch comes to 1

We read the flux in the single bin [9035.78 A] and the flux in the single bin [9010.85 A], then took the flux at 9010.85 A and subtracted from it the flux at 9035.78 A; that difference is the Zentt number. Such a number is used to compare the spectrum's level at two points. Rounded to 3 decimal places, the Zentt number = -0.045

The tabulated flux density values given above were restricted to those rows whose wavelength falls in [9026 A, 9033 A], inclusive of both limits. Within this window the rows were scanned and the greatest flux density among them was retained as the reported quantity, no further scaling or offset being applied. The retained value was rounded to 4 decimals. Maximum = 0.6088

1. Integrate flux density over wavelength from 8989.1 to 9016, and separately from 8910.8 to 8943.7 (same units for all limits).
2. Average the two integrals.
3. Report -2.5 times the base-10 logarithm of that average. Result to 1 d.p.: -3.1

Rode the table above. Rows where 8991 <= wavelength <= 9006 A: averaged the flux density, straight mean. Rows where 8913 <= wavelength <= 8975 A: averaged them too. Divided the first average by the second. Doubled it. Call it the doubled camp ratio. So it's 1.96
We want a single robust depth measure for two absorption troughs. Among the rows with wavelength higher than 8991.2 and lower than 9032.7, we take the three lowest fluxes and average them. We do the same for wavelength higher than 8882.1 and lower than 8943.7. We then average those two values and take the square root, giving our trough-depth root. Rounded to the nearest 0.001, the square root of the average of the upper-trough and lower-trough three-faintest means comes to 0.738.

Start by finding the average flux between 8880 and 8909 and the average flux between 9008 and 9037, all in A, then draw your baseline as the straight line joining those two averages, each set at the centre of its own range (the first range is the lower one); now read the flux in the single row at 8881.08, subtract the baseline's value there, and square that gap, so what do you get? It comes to 0.0010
